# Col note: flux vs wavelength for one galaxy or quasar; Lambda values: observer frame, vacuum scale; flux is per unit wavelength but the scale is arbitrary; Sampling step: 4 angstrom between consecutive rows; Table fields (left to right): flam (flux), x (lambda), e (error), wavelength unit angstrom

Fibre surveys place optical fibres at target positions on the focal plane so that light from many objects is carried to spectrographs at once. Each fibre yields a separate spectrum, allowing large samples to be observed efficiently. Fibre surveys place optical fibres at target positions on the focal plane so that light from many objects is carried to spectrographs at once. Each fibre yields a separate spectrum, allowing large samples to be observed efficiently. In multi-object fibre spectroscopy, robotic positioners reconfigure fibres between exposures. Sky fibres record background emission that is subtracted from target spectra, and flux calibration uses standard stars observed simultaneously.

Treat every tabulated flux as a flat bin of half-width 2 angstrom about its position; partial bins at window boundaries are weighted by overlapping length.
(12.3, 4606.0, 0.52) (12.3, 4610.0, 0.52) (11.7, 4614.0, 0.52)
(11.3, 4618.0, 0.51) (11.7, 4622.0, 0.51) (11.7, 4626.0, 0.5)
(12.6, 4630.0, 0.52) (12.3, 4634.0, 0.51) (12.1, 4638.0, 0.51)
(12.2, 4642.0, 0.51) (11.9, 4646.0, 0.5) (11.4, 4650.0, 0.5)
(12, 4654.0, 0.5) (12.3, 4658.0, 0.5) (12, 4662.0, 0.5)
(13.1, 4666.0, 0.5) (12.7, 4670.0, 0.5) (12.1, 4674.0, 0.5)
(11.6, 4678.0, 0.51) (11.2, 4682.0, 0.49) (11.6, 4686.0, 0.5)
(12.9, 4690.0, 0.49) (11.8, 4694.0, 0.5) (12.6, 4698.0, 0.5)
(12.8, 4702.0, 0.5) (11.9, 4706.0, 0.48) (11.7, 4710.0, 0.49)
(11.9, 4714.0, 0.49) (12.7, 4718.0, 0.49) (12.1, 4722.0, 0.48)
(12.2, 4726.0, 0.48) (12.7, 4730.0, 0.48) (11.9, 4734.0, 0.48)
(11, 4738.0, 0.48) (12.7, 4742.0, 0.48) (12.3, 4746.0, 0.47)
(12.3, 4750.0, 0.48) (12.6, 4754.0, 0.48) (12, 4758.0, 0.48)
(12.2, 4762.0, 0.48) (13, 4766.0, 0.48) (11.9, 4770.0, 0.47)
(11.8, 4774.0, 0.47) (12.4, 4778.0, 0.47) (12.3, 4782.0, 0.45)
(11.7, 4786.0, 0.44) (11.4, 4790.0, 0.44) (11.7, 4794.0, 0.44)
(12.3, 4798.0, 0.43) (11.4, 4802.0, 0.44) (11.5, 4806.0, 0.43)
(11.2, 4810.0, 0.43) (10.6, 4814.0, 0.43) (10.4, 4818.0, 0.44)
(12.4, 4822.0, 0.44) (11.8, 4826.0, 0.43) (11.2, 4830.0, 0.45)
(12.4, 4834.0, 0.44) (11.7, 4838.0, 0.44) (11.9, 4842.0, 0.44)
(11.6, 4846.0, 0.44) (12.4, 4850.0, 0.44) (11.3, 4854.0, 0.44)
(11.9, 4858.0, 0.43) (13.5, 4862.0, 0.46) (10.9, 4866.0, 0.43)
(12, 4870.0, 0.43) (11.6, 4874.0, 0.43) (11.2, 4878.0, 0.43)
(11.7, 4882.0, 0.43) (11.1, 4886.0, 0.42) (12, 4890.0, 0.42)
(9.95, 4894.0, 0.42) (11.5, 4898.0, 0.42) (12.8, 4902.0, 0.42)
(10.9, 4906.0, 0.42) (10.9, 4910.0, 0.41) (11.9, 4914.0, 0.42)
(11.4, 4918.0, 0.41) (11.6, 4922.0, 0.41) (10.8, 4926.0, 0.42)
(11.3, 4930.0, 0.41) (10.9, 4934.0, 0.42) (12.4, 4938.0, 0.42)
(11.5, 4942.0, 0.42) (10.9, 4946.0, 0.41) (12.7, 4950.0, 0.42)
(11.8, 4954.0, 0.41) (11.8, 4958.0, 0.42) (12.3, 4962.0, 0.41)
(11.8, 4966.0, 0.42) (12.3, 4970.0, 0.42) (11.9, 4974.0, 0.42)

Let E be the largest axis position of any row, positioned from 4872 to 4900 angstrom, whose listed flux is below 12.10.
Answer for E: 4898.0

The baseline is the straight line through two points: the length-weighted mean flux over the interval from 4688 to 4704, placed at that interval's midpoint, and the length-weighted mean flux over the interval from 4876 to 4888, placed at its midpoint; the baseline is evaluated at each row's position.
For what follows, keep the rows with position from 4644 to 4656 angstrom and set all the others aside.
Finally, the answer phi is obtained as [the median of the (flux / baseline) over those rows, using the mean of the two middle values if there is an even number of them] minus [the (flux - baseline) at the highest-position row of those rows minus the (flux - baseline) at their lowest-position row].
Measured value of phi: 0.8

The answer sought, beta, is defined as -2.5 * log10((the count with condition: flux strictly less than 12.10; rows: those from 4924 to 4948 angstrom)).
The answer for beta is -1.75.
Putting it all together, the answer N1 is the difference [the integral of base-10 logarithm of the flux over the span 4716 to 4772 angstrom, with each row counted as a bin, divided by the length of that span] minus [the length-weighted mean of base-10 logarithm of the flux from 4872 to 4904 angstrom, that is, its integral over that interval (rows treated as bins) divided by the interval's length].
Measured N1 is 0.029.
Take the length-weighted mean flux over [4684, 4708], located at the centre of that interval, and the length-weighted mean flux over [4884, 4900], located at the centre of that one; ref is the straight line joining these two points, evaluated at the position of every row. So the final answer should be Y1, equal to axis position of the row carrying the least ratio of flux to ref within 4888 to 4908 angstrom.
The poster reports 4894.0 angstrom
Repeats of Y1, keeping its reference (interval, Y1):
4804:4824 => 4818.0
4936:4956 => 4946.0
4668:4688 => 4682.0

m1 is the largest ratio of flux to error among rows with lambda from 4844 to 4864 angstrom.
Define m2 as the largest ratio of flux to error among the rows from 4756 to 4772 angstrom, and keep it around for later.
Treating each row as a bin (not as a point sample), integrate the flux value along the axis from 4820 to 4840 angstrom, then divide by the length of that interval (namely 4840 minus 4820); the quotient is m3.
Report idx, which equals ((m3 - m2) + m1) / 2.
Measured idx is 7.1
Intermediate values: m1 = 29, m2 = 27.1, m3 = 11.9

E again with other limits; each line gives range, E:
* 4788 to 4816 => 4814.0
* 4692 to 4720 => 4714.0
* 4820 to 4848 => 4846.0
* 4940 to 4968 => 4966.0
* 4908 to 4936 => 4934.0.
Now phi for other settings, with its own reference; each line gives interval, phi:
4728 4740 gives 2.6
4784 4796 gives 0.9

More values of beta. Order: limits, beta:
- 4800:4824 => -1.75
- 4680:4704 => -1.19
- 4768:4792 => -1.51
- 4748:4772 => -0.75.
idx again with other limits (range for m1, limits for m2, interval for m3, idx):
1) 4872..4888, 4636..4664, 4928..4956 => 7.1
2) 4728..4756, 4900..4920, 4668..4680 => 4.1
